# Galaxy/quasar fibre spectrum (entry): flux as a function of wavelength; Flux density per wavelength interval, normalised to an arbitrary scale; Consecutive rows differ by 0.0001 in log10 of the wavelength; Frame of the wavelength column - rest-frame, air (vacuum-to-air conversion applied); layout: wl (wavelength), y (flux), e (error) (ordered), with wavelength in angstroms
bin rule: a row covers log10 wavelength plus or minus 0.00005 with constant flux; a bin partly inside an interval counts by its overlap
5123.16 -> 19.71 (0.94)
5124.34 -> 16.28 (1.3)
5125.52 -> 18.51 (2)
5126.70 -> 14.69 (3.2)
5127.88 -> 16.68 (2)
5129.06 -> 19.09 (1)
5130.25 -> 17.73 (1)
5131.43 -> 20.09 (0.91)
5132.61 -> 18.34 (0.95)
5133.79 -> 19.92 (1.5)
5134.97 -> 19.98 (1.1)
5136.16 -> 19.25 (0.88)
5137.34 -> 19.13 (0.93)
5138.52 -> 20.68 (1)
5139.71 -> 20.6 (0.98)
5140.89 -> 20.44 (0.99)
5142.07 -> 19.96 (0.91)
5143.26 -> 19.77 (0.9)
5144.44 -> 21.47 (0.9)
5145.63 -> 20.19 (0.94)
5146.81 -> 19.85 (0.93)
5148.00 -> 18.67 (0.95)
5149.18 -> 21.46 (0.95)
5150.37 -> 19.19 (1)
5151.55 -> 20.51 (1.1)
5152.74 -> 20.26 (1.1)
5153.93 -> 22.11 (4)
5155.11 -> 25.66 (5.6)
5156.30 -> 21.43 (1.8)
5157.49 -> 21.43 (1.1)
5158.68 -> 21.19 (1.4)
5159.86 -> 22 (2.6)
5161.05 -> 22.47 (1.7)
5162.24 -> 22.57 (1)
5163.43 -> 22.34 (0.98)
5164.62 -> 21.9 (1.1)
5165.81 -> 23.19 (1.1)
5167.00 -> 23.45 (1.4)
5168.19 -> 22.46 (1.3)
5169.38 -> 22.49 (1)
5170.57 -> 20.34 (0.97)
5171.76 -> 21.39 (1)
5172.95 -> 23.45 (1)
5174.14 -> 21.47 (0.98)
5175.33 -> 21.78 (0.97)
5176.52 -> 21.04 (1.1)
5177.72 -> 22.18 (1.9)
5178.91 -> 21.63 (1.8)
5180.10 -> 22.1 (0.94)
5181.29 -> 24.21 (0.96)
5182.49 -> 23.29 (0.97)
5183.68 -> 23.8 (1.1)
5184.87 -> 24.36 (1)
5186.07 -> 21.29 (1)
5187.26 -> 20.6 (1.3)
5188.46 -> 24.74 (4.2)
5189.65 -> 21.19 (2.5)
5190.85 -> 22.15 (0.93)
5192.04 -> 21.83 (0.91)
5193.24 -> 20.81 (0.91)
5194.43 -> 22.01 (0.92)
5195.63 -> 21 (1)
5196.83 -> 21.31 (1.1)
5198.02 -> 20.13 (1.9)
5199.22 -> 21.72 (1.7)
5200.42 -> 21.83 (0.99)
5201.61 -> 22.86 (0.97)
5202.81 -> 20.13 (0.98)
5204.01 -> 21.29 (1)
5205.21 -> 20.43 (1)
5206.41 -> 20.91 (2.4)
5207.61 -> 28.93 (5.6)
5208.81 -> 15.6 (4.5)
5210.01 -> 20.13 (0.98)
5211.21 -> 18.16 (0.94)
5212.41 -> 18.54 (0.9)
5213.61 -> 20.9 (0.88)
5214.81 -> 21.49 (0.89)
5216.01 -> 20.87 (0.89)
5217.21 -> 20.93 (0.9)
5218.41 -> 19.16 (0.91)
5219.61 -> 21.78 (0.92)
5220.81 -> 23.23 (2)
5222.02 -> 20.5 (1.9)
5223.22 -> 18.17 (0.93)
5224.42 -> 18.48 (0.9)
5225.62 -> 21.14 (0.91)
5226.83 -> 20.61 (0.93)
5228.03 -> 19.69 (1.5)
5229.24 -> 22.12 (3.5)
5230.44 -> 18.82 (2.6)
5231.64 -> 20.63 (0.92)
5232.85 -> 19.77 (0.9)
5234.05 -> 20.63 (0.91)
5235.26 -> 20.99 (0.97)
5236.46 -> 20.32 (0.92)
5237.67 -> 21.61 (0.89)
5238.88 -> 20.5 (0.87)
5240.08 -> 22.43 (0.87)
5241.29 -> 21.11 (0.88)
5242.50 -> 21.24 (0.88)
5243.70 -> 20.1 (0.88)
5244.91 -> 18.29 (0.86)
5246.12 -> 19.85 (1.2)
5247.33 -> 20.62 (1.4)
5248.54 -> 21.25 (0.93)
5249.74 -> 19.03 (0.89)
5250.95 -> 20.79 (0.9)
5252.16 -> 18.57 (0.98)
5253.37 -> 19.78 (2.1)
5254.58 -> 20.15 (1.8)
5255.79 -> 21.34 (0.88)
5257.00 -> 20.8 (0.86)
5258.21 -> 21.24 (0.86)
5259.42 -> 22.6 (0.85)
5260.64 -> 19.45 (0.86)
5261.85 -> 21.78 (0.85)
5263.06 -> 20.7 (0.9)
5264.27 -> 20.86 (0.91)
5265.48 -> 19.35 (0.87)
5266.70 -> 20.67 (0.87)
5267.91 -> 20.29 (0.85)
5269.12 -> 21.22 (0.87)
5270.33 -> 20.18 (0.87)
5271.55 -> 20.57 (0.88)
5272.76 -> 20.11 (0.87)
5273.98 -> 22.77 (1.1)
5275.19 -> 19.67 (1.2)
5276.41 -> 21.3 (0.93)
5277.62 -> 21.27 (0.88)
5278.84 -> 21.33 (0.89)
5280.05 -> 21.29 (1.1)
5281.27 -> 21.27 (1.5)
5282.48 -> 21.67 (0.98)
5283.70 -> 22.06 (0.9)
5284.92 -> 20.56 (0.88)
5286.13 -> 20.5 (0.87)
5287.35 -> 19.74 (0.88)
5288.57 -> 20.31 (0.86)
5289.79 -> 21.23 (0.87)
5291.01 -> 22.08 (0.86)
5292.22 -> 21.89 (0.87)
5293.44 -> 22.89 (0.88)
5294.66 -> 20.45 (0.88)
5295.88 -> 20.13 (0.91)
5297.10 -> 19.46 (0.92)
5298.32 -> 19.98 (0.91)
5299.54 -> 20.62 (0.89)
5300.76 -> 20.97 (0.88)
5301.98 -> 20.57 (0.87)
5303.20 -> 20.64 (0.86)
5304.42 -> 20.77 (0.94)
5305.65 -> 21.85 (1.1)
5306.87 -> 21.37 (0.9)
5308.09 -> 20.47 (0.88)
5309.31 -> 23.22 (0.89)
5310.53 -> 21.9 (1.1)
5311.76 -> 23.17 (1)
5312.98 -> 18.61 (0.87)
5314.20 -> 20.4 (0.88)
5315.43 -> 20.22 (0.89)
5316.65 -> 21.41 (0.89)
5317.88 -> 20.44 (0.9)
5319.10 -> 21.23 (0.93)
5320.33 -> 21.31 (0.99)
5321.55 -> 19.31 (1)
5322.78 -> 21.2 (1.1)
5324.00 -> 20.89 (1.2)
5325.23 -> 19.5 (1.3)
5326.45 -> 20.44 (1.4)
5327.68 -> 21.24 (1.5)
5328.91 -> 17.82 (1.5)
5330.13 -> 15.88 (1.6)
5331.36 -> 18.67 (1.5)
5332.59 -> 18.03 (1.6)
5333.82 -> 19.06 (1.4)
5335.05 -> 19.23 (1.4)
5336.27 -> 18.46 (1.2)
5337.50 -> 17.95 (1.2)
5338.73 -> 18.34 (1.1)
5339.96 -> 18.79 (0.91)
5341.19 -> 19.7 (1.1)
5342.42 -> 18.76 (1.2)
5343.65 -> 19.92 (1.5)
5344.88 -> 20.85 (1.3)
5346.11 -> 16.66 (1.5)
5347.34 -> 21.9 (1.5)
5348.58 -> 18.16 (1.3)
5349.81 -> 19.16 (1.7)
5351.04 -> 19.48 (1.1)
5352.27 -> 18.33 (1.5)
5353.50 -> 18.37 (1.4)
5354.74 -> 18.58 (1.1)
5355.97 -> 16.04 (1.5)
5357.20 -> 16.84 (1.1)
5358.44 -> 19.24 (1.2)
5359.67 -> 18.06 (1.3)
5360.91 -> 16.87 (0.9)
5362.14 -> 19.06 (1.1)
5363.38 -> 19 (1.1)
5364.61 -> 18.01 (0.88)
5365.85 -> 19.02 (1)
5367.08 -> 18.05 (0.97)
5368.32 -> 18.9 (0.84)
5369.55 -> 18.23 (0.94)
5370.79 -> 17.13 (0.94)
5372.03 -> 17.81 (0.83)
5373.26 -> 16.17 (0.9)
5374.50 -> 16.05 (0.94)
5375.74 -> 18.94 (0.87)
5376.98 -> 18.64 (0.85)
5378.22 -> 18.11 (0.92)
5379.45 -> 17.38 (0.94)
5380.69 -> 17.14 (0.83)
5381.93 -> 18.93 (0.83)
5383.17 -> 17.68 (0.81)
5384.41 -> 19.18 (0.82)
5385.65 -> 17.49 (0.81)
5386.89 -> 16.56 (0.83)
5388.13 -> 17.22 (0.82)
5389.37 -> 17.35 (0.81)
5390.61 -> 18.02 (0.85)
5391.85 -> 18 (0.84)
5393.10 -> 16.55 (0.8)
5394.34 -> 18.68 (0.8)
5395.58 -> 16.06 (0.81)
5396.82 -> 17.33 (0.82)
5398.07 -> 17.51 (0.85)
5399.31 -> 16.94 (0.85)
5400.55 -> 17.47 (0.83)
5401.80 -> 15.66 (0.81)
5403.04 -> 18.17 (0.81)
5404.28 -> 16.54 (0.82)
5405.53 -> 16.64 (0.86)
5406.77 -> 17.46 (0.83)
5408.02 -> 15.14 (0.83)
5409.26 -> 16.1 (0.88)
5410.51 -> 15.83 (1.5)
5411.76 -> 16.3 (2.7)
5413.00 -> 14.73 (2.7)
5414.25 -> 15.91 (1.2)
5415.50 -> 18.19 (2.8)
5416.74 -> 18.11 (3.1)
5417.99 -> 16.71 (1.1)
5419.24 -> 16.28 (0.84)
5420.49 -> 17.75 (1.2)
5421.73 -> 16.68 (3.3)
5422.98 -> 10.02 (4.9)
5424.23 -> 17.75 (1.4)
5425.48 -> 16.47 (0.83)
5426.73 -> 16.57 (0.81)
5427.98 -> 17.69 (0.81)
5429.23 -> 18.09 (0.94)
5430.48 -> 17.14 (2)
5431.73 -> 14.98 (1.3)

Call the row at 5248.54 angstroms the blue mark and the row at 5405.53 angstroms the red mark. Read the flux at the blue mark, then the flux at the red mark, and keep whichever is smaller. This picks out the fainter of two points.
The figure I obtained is 17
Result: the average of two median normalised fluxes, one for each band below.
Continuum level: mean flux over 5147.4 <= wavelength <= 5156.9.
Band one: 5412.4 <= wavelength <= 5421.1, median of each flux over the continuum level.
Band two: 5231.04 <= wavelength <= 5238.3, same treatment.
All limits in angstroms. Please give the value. 0.88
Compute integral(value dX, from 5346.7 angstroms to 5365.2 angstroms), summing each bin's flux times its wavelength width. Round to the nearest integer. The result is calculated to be 342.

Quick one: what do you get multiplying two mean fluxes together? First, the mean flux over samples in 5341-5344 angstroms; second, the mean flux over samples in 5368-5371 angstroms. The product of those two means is 352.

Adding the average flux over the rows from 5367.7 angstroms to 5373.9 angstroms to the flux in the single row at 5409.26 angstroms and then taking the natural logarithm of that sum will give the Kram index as 3.52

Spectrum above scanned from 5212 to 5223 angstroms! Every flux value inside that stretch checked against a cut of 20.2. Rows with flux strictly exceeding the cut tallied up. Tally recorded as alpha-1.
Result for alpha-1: 7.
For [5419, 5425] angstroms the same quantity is 0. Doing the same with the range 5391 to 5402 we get 0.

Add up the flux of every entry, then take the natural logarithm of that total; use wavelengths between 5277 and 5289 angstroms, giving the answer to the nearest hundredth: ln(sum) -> 5.35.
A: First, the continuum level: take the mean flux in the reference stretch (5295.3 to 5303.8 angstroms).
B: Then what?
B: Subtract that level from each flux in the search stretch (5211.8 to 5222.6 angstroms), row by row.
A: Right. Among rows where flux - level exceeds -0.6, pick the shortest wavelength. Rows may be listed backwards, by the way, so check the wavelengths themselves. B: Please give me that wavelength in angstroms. 5213.61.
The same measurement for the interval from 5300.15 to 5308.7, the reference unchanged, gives 5300.76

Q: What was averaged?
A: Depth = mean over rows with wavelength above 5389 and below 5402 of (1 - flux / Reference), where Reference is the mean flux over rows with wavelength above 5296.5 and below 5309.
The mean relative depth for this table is 0.17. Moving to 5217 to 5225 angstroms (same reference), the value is 0.02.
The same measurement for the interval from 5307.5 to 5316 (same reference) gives -0.02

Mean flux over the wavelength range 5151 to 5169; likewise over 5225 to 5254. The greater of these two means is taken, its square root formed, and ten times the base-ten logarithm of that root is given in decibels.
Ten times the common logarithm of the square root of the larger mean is 6.73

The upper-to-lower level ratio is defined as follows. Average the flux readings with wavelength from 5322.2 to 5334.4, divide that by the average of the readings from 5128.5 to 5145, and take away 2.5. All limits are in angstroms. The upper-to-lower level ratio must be -1.52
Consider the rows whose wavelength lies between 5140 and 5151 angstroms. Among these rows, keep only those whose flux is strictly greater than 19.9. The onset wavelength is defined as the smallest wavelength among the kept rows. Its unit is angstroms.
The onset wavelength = 5140.89 angstroms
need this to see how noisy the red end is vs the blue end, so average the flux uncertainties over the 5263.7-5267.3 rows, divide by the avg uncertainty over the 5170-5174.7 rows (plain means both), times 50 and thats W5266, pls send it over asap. 45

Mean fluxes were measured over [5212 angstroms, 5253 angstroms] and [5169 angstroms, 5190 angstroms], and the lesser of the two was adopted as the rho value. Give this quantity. 20.4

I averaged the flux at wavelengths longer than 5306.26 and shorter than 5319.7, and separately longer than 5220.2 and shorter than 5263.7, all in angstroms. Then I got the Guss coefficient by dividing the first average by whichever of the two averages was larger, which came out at 1.00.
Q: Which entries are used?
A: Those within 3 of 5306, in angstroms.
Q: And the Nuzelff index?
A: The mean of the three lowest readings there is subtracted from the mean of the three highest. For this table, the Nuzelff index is 0.7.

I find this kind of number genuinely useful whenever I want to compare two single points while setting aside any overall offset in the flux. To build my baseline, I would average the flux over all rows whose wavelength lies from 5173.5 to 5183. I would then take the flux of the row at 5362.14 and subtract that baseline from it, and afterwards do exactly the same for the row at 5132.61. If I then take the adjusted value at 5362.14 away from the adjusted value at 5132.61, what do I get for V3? -0.7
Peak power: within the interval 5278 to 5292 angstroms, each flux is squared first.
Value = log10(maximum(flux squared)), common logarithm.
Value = 2.69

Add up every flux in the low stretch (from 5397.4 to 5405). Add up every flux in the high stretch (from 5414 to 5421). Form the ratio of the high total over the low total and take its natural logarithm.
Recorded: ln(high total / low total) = 0.01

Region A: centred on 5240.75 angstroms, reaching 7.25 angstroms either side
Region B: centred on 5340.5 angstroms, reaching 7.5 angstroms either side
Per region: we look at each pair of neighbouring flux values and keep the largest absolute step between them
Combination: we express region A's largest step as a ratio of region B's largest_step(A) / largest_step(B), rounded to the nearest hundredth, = 0.37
